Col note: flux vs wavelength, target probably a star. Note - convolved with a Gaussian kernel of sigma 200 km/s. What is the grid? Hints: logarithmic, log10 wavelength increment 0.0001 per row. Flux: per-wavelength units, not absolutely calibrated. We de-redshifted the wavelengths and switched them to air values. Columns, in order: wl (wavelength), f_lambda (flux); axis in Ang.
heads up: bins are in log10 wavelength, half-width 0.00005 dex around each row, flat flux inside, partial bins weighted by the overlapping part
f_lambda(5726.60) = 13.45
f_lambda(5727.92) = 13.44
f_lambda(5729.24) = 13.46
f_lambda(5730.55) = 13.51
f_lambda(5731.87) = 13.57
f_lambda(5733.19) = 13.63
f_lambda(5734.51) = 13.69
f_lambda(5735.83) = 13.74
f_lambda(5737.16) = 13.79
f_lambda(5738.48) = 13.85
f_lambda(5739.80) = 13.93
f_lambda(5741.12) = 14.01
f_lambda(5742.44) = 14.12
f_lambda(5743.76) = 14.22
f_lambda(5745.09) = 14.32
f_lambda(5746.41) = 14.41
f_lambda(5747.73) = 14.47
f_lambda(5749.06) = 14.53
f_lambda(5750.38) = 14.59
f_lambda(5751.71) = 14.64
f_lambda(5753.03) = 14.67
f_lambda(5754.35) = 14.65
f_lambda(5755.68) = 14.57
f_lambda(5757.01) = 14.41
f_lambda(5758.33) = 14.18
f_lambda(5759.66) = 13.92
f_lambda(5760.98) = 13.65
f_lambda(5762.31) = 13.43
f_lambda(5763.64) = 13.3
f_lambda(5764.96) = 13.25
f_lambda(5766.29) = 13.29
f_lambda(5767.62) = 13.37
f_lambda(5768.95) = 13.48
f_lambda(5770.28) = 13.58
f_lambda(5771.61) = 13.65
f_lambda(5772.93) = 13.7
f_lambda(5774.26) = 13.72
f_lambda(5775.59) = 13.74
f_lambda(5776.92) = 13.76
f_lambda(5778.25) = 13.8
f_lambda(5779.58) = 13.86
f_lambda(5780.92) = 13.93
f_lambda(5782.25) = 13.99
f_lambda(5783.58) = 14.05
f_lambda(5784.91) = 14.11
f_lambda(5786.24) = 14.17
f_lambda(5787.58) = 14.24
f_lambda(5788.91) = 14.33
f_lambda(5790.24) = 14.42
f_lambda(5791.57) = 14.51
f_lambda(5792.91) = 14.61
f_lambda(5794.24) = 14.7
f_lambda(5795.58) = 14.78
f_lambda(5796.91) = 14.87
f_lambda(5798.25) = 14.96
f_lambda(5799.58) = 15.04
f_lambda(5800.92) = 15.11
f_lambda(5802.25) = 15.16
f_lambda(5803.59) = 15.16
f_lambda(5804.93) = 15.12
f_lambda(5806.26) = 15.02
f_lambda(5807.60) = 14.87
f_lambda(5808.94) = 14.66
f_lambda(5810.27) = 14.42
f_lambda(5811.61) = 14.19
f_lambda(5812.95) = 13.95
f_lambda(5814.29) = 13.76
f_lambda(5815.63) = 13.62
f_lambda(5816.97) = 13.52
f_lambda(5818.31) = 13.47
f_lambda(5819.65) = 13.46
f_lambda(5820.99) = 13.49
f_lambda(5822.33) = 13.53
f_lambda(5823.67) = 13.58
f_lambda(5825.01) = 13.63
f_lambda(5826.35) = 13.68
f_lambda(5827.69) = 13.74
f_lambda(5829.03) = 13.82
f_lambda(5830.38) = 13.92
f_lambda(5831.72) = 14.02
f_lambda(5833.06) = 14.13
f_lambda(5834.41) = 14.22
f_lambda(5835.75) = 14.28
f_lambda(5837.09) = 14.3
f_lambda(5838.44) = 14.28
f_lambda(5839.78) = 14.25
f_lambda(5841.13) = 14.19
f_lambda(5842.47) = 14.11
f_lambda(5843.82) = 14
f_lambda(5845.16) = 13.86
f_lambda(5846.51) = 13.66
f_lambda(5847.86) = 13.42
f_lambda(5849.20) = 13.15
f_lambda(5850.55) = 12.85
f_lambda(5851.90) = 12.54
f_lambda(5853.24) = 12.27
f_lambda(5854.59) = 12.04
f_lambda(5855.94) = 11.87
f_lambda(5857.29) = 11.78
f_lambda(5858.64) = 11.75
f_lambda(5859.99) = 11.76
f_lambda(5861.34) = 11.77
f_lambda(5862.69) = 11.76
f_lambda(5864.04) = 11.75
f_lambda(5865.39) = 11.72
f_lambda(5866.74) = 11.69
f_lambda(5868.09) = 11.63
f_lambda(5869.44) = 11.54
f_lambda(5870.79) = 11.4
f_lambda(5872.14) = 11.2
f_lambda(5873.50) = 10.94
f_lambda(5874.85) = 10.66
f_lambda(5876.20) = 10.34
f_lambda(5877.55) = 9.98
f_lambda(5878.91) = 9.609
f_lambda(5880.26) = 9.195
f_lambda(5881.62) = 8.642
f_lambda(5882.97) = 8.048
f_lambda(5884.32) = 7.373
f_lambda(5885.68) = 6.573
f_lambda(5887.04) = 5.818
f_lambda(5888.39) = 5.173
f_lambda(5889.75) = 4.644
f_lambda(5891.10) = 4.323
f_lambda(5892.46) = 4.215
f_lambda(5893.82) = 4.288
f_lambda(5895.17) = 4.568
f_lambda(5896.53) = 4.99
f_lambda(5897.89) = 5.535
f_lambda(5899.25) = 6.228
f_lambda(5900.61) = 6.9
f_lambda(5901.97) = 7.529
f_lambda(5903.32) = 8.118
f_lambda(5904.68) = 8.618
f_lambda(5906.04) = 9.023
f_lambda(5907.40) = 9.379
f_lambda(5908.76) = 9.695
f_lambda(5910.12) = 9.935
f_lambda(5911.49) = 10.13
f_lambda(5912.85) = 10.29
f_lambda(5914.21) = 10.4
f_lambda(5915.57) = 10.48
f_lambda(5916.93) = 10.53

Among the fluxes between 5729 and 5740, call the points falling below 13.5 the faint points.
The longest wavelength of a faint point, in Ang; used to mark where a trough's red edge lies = 5729.24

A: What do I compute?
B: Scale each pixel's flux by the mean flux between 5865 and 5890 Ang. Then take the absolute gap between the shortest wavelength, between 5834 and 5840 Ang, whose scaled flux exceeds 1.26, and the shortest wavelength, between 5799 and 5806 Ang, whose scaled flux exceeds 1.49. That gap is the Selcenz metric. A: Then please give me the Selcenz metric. 34.8 Ang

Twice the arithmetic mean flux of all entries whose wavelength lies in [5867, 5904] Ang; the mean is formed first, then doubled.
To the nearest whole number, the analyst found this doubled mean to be 16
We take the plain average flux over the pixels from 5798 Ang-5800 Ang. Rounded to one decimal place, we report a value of 15.0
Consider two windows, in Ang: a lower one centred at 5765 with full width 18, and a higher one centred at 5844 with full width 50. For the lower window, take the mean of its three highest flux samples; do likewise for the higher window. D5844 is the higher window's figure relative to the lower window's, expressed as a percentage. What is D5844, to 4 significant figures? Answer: 100.8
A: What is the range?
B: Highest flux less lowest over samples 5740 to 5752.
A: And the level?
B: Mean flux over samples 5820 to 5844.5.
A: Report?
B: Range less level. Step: -13.3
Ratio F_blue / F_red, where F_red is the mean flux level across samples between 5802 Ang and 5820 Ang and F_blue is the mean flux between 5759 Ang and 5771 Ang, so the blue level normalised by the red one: 0.9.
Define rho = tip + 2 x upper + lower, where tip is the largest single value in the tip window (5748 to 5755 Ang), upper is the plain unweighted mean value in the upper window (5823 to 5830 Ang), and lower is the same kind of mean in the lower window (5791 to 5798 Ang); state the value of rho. 57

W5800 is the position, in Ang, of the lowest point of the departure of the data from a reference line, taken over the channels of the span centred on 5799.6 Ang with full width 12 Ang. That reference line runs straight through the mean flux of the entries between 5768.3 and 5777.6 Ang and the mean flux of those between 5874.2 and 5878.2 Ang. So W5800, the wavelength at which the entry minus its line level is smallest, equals 5794.24 Ang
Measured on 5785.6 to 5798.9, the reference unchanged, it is 5786.24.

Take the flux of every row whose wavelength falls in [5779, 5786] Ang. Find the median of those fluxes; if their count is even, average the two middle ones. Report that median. 14.0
